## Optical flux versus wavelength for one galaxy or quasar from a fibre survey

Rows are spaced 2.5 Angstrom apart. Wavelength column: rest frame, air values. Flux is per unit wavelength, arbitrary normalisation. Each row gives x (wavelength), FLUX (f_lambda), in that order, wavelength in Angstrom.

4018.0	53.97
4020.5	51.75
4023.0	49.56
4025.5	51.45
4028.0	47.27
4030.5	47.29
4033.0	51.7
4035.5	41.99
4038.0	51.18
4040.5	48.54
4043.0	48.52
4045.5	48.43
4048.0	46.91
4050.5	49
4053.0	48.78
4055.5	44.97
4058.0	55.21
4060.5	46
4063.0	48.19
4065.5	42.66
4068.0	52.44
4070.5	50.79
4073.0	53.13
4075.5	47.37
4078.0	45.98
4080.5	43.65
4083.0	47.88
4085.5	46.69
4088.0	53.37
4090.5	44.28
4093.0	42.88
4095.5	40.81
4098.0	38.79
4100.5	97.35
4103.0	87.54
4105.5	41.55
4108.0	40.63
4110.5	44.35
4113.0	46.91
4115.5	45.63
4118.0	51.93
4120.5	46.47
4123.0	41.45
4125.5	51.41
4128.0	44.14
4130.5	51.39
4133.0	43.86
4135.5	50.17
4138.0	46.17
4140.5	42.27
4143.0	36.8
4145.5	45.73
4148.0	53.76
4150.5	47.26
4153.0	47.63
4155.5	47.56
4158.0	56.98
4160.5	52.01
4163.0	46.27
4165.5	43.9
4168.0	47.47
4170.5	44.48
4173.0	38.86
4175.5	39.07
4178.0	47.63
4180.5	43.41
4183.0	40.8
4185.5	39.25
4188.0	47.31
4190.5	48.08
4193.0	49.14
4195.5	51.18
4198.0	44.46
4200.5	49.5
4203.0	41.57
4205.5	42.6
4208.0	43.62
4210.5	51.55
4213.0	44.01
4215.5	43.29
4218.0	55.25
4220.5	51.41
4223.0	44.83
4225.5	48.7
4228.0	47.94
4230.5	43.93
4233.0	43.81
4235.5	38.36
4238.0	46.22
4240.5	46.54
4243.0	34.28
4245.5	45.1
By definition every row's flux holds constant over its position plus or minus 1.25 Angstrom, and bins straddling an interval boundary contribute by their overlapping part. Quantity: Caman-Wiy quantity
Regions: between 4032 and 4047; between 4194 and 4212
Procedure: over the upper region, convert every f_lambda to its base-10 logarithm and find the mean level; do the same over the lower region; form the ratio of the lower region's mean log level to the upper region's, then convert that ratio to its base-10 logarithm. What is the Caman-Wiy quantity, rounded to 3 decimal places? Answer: 0.005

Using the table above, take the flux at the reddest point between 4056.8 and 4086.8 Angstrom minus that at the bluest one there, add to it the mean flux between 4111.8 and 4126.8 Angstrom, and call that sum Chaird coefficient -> 39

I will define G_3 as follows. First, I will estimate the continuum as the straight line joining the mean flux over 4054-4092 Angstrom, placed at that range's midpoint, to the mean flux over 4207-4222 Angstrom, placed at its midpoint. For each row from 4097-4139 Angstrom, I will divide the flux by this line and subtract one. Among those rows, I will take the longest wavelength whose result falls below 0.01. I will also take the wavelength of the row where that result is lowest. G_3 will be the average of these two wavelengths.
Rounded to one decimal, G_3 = 4118.0 Angstrom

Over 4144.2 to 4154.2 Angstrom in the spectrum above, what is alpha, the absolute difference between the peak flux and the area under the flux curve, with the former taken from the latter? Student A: 432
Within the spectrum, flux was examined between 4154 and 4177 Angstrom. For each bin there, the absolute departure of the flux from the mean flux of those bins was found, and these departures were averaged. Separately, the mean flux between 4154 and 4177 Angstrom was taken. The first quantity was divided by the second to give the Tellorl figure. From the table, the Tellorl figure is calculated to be 0.091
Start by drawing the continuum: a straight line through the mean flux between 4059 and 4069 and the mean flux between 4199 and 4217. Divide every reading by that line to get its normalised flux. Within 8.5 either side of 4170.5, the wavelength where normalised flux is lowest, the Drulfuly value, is 4173.0 Angstrom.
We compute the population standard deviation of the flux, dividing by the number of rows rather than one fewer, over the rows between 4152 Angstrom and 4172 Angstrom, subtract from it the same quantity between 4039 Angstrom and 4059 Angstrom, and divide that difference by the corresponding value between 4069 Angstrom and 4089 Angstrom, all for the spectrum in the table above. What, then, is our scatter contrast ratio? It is 0.4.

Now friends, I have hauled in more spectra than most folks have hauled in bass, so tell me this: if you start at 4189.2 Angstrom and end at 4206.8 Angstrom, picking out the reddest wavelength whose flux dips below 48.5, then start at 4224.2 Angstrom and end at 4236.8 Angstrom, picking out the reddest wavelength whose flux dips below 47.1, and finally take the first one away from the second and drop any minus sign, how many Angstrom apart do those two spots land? 30.0 Angstrom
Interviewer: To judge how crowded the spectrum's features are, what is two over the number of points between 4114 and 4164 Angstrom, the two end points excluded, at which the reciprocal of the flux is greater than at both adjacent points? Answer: 0.33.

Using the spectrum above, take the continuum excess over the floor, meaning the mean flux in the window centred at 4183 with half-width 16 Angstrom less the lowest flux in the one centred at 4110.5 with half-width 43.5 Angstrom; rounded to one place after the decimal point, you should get 7.9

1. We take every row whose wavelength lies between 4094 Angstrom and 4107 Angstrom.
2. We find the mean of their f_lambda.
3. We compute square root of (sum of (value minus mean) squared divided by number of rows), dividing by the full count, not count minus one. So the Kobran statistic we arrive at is 25.7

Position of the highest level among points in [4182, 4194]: 4193.0 Angstrom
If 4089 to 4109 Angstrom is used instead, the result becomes 4100.5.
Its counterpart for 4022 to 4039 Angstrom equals 4033.0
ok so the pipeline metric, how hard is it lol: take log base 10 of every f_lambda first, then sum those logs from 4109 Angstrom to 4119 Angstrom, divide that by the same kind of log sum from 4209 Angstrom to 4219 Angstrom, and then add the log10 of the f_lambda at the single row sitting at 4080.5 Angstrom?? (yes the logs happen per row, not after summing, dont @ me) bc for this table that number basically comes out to 2.63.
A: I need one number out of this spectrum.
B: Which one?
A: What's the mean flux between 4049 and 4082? 48.3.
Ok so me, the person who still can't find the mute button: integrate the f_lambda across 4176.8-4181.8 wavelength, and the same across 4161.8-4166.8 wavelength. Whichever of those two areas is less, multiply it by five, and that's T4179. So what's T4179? 1127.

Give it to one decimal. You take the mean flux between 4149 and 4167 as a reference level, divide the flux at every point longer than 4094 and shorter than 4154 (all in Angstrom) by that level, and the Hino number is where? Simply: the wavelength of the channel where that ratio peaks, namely 4100.5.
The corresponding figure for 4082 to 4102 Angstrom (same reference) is 4100.5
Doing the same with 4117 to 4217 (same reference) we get 4158.0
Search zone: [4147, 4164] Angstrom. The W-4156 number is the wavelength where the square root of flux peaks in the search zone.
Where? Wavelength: 4158.0 Angstrom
